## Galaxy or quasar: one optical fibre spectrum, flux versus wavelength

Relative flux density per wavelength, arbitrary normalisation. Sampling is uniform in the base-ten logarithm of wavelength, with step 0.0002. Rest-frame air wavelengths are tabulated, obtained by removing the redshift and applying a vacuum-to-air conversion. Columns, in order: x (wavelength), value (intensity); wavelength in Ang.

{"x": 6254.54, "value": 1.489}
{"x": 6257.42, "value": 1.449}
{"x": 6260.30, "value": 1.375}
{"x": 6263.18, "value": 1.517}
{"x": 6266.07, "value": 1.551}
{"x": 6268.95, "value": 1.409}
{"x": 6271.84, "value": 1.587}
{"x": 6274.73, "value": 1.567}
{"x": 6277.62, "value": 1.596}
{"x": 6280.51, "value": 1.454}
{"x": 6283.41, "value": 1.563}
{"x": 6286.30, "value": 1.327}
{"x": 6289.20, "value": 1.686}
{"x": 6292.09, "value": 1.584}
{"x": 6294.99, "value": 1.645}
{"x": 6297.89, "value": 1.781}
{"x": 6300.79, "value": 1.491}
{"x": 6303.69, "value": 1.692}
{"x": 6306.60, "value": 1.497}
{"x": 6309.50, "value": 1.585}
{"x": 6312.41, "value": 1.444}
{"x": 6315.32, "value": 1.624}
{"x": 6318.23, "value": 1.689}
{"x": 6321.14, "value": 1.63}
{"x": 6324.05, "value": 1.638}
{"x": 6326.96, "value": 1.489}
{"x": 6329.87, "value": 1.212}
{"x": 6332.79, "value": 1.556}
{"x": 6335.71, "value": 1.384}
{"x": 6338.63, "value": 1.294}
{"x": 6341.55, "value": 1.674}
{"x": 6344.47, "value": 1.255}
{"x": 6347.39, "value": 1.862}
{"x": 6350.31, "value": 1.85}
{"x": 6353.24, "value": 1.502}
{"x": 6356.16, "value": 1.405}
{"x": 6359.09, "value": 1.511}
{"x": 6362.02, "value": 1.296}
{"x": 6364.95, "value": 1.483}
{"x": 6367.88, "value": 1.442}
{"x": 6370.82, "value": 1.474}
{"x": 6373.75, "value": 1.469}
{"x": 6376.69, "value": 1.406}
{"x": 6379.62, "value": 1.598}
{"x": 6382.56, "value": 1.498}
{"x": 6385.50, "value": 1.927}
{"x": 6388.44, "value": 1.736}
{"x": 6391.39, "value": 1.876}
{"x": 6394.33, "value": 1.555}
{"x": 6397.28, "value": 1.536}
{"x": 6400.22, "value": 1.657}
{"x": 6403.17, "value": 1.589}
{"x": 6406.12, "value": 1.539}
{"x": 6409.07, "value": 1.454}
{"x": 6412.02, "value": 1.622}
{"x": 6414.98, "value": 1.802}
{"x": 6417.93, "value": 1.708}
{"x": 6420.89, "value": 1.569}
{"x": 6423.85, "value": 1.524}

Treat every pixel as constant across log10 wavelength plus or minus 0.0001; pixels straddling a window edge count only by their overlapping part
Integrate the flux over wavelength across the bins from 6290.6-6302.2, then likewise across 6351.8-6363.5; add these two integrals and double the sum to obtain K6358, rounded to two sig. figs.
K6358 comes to 71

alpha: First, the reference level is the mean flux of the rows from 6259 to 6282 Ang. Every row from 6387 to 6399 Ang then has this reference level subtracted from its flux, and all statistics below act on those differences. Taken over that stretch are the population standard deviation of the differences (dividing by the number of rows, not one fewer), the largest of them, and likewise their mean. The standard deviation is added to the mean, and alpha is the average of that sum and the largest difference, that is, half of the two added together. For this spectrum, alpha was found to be 0.34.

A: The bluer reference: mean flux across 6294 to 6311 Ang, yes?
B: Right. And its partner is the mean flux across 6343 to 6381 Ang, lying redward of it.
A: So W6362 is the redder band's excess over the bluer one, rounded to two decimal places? -0.11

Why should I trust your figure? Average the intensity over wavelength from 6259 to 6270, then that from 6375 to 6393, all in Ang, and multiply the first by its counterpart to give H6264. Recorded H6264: 2.45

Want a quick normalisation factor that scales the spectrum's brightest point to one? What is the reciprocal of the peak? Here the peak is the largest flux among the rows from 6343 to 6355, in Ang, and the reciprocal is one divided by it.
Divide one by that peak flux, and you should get 0.54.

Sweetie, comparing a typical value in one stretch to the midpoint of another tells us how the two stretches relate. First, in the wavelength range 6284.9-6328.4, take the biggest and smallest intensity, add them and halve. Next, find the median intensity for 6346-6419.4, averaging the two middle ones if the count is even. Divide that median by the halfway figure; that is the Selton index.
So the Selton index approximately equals 0.99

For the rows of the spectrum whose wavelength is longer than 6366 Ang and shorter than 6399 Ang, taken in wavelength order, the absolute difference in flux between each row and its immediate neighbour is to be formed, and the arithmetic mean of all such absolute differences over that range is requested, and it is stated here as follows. 0.149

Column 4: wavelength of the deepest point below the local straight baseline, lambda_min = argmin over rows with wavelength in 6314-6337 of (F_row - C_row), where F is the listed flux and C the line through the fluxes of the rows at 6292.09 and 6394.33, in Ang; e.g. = 6329.87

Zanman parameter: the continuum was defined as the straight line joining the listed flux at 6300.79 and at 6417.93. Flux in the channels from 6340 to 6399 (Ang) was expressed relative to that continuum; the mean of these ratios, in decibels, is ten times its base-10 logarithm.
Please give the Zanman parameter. -0.14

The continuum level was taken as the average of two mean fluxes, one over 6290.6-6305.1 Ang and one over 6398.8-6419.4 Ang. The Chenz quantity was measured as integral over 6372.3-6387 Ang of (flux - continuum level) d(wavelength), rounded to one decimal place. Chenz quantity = -0.8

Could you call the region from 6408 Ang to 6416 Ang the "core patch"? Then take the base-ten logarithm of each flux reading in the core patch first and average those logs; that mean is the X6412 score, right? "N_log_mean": 0.209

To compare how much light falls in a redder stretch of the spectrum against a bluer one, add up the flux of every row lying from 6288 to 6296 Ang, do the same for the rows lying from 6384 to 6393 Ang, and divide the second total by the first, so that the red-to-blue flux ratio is 1.13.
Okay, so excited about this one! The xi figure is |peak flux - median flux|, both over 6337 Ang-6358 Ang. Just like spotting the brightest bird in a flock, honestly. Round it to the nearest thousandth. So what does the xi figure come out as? 0.360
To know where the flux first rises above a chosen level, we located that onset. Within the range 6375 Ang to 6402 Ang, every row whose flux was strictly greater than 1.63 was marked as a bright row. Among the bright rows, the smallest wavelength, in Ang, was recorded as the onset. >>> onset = 6385.50 Ang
